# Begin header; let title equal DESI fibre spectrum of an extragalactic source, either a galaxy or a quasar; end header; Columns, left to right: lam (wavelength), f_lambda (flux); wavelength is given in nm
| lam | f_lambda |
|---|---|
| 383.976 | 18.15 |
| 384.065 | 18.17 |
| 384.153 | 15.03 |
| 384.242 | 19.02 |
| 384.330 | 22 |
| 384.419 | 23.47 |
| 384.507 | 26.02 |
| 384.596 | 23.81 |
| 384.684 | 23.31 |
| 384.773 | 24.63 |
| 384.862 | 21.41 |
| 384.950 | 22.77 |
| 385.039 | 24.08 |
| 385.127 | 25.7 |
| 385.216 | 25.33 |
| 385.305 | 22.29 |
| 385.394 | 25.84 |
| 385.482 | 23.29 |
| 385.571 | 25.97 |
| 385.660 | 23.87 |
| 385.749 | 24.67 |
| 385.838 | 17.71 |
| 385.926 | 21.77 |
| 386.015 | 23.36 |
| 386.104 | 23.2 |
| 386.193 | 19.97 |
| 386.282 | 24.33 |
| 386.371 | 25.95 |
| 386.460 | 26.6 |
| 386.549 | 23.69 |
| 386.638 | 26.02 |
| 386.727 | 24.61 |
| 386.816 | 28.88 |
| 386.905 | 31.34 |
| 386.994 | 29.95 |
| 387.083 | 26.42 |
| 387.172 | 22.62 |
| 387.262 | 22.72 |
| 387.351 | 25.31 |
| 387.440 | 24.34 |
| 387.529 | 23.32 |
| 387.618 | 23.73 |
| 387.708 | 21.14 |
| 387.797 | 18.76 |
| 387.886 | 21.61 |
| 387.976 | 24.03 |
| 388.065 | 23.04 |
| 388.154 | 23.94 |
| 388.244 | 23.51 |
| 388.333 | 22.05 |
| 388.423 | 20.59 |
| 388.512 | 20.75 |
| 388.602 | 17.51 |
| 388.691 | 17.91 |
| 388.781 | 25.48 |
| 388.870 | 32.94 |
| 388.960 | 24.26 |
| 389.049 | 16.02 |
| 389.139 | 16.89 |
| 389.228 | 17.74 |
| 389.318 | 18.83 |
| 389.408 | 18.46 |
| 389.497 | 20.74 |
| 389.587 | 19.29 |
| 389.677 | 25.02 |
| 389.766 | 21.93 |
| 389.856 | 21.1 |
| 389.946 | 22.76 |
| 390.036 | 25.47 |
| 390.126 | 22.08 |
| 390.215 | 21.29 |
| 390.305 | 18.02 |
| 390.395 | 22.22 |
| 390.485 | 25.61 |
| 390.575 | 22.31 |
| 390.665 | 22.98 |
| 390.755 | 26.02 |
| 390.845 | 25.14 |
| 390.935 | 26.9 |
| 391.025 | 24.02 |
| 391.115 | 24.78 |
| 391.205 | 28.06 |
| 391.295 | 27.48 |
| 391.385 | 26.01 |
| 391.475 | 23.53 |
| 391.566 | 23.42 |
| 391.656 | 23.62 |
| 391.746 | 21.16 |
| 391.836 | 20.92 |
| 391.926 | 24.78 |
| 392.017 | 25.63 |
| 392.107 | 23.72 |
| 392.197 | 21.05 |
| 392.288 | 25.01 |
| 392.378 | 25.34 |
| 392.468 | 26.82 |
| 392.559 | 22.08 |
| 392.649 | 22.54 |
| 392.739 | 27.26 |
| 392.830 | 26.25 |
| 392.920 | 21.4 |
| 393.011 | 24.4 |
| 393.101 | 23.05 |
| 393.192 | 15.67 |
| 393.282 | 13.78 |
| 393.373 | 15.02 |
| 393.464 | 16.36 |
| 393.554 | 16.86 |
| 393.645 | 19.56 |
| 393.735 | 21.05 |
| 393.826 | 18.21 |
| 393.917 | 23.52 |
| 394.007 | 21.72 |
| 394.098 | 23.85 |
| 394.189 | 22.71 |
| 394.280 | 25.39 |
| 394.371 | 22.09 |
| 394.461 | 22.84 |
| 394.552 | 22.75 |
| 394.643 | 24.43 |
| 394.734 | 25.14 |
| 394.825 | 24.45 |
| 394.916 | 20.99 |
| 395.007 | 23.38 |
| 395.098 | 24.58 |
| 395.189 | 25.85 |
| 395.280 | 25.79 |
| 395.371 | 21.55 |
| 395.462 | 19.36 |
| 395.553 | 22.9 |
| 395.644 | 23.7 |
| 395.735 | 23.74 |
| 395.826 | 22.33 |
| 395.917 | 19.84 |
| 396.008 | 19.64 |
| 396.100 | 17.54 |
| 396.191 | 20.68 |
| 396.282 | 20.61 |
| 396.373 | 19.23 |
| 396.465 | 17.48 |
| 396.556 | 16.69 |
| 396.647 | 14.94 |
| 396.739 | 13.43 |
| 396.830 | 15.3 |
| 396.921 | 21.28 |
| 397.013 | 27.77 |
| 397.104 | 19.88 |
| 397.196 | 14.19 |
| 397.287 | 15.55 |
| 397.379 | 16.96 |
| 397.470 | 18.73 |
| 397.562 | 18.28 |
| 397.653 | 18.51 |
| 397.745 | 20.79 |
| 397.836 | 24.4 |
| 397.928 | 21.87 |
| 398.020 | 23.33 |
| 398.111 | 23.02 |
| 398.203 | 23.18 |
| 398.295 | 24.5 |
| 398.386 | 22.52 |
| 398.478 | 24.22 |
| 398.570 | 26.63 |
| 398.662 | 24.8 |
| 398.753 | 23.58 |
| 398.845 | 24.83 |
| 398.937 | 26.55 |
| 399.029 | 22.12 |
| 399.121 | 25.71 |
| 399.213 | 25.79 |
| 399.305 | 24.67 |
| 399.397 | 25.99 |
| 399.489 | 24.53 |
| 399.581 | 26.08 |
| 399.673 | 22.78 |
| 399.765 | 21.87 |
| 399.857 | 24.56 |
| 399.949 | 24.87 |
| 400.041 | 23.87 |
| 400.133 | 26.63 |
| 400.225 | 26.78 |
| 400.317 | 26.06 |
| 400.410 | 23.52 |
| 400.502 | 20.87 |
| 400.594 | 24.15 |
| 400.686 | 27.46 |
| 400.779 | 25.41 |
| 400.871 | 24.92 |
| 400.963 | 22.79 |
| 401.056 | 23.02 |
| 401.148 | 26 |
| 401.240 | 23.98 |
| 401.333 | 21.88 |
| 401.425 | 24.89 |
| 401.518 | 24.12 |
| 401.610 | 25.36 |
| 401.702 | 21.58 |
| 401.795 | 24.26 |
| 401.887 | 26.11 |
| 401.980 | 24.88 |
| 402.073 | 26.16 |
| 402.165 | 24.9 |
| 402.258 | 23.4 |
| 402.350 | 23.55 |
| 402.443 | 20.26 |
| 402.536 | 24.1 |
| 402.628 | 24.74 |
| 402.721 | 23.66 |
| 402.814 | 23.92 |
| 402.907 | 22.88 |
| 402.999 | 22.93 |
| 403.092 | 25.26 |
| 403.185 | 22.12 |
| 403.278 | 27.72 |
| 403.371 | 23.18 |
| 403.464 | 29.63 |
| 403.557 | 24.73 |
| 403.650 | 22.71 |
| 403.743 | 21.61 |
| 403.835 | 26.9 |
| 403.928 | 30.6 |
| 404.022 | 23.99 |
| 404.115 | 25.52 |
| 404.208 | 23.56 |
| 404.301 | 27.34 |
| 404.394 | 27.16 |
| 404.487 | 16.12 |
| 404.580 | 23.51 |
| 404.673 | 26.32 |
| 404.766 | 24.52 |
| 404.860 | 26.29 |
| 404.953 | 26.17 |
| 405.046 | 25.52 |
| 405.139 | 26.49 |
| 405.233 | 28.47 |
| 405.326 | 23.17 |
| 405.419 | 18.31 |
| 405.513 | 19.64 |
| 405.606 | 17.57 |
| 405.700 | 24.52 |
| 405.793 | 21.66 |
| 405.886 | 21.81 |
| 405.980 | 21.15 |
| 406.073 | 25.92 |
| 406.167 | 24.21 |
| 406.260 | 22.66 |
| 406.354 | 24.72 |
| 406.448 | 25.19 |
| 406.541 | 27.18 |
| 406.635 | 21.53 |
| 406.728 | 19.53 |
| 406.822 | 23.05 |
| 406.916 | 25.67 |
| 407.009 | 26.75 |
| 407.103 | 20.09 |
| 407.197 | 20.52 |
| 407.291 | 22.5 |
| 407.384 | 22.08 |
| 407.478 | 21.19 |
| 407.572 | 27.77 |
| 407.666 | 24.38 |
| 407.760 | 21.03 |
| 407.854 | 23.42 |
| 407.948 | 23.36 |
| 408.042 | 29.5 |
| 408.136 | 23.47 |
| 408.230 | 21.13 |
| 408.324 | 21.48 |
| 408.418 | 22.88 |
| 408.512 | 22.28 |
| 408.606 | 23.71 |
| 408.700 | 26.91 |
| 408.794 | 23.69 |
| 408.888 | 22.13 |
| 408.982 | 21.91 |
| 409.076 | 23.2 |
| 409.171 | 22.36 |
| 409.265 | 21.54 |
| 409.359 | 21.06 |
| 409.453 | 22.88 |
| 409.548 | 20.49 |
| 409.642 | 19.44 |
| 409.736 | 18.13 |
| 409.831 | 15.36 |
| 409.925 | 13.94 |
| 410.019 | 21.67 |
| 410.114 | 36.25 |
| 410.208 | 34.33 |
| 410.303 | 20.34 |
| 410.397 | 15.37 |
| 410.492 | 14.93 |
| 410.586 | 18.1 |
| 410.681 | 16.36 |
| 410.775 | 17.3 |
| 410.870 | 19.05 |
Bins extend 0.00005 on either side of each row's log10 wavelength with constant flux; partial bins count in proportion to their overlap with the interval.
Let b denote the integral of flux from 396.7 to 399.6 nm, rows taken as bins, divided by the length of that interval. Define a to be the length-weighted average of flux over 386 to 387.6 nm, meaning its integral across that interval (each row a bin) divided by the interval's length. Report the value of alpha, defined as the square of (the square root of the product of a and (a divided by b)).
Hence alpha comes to 28.6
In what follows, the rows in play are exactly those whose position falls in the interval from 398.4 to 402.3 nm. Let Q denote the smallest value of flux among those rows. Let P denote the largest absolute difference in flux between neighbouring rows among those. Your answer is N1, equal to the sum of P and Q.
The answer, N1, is 25.3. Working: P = 4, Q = 20.87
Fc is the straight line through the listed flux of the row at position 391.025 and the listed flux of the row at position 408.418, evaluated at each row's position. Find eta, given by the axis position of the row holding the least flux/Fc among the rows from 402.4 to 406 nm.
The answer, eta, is 404.487 nm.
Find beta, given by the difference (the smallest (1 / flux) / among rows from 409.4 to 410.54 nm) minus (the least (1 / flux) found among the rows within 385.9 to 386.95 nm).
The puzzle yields -0.004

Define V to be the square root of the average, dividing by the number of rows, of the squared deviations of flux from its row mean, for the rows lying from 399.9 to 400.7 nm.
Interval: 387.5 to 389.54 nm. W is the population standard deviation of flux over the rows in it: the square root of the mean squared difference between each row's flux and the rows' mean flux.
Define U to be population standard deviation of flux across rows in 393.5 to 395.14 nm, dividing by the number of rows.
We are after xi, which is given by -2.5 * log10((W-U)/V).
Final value 0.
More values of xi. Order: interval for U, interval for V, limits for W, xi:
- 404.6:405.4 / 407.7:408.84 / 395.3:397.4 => 0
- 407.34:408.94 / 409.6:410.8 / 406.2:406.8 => 4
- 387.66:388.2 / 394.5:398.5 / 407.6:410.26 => 0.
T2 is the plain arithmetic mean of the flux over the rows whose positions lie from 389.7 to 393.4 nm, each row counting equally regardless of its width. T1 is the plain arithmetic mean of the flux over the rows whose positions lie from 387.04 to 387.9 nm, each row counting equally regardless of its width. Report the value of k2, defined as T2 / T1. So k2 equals 1.01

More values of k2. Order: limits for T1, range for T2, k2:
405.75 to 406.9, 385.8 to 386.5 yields 0.98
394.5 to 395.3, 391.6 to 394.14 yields 0.90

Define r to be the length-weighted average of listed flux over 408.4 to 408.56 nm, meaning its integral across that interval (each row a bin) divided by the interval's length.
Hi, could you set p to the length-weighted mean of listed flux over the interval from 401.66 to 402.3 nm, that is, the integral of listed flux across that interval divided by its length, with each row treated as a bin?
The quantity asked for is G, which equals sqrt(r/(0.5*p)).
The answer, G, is 1.36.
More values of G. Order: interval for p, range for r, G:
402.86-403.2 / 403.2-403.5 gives 1.50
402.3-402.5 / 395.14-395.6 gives 1.45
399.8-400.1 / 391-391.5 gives 1.45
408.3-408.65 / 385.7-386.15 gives 1.40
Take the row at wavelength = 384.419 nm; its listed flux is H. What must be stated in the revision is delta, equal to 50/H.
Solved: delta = 2.13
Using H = 23.47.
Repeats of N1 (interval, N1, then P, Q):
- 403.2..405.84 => 27.2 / 11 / 16.12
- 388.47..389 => 26.2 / 9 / 17.51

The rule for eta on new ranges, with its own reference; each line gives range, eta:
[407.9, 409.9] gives 409.831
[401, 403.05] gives 402.443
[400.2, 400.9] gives 400.502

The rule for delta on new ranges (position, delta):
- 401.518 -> 2.07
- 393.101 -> 2.17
